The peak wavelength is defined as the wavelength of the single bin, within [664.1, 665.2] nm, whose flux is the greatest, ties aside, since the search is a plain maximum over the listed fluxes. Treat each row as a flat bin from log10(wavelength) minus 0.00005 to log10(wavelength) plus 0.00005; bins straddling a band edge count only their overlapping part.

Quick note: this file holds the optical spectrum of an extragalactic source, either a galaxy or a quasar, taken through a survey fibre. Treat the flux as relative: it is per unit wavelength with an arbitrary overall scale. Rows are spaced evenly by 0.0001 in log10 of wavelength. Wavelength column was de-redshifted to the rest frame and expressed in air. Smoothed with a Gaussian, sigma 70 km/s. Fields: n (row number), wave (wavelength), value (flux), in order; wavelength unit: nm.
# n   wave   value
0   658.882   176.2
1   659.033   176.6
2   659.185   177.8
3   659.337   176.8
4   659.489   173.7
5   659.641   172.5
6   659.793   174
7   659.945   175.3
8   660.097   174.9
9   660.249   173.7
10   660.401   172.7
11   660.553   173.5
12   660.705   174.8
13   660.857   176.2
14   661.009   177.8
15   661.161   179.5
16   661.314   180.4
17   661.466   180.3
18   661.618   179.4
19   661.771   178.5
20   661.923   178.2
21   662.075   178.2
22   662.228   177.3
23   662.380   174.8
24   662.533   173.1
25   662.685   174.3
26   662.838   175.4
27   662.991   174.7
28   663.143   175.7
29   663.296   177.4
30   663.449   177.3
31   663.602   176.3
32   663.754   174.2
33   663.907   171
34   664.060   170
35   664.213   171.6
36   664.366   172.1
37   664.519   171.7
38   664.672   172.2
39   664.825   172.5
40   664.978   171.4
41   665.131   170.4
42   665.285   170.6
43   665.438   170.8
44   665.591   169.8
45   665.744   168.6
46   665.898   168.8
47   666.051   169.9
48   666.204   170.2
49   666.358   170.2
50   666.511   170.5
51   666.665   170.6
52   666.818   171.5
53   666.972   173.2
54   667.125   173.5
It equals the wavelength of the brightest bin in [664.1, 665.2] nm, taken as 664.825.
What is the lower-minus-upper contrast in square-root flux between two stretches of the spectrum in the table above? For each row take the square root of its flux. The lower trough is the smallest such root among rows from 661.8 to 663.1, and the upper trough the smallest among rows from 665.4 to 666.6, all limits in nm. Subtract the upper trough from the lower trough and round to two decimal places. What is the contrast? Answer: 0.17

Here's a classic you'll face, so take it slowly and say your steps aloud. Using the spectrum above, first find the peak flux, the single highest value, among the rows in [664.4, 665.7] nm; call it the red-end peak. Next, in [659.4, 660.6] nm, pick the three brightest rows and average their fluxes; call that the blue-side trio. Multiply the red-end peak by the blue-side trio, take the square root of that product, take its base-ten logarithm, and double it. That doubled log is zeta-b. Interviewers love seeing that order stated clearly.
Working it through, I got 4.48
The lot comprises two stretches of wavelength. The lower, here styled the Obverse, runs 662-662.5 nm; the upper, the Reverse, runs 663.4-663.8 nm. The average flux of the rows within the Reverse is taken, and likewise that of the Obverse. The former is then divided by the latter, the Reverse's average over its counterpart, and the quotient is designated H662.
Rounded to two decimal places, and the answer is 1.00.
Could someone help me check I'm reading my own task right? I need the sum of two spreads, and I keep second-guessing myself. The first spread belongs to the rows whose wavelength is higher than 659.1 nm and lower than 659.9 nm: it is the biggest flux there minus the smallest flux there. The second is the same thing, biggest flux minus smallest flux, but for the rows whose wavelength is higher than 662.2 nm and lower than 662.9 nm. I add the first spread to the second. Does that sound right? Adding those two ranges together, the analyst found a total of 9.5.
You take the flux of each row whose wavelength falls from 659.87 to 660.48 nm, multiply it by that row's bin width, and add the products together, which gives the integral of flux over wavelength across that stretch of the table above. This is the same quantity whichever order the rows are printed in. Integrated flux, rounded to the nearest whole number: 106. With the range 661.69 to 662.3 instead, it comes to 109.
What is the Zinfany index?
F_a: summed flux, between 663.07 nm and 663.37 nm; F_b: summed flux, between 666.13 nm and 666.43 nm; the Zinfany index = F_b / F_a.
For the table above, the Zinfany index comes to 0.964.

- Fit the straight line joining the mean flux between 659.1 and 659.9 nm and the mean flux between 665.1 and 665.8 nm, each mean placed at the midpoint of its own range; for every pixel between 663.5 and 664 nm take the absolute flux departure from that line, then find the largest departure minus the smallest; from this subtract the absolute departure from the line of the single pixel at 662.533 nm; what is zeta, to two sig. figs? 3.8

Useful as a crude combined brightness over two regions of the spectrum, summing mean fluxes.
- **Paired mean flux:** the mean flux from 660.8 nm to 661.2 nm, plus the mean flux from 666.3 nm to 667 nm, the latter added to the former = 349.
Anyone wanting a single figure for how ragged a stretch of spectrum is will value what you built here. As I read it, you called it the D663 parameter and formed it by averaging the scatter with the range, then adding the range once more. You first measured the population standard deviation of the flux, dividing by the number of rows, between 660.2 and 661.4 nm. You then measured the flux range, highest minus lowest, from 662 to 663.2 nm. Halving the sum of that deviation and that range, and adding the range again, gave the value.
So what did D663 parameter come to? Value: 9.0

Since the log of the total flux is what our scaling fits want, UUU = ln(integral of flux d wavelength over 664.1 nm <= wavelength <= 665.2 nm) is 5.2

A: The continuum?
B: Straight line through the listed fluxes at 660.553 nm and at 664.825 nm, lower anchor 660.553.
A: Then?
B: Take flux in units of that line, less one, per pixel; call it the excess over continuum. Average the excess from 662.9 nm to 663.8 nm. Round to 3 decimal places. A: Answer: 0.018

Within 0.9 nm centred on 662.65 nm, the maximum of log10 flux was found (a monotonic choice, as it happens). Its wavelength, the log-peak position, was 662.228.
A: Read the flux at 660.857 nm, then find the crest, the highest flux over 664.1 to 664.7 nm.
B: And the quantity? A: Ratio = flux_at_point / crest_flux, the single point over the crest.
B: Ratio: 1.02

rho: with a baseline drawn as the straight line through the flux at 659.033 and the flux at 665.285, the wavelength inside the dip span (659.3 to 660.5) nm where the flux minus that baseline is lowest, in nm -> 659.641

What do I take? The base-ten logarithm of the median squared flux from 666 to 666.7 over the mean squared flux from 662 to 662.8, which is -0.027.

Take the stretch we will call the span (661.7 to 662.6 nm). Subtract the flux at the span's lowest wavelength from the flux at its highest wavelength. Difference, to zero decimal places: -5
